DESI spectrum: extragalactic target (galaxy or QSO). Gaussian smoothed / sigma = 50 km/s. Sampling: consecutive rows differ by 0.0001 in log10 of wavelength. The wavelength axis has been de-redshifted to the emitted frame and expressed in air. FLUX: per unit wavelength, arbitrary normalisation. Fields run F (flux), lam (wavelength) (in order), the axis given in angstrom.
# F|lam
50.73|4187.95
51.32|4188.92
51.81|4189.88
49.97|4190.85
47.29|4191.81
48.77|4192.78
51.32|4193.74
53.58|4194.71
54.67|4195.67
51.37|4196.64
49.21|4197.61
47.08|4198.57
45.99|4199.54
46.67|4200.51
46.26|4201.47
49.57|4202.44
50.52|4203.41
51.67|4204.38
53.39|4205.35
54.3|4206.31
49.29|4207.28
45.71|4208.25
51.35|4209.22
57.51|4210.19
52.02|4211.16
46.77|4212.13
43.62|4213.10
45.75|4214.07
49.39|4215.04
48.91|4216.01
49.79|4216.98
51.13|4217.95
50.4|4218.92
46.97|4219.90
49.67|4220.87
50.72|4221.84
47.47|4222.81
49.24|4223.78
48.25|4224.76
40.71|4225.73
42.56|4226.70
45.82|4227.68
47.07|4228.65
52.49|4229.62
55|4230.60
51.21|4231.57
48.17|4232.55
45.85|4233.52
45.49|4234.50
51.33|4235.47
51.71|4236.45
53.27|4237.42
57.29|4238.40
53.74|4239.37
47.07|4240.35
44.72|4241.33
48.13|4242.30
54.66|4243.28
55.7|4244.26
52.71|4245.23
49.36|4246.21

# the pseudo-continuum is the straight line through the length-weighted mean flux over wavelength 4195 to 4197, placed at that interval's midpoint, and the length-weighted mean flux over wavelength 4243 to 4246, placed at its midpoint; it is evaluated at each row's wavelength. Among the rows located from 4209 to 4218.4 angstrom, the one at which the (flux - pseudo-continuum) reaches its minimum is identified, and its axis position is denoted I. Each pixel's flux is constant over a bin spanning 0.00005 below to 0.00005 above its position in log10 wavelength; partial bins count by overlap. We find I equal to 4213.10 angstrom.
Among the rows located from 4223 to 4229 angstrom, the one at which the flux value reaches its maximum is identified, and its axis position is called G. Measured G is 4223.78 angstrom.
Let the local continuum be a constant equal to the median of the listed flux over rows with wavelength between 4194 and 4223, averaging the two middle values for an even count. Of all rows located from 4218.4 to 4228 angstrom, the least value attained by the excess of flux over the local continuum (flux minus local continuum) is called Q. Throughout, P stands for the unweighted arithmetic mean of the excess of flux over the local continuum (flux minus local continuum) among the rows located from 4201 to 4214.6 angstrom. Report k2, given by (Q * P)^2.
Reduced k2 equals 4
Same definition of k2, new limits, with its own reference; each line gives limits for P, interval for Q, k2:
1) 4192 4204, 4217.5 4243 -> 0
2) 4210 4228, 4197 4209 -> 29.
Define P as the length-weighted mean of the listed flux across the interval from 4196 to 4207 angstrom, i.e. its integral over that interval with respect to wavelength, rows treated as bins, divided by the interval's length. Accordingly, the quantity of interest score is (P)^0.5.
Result 7.05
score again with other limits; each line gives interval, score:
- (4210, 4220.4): 7.00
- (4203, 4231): 7.01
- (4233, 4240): 7.15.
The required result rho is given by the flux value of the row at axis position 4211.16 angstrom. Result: 52.02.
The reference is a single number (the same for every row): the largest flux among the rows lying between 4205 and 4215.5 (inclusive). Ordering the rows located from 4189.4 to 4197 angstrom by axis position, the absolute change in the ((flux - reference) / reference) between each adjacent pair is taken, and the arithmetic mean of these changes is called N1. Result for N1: 0.038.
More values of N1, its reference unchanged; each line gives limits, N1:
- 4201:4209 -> 0.041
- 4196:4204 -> 0.027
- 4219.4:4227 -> 0.048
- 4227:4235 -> 0.046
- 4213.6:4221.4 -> 0.033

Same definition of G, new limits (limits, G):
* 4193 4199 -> 4195.67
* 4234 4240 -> 4238.40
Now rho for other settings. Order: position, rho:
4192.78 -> 48.77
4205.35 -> 53.39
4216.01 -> 48.91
